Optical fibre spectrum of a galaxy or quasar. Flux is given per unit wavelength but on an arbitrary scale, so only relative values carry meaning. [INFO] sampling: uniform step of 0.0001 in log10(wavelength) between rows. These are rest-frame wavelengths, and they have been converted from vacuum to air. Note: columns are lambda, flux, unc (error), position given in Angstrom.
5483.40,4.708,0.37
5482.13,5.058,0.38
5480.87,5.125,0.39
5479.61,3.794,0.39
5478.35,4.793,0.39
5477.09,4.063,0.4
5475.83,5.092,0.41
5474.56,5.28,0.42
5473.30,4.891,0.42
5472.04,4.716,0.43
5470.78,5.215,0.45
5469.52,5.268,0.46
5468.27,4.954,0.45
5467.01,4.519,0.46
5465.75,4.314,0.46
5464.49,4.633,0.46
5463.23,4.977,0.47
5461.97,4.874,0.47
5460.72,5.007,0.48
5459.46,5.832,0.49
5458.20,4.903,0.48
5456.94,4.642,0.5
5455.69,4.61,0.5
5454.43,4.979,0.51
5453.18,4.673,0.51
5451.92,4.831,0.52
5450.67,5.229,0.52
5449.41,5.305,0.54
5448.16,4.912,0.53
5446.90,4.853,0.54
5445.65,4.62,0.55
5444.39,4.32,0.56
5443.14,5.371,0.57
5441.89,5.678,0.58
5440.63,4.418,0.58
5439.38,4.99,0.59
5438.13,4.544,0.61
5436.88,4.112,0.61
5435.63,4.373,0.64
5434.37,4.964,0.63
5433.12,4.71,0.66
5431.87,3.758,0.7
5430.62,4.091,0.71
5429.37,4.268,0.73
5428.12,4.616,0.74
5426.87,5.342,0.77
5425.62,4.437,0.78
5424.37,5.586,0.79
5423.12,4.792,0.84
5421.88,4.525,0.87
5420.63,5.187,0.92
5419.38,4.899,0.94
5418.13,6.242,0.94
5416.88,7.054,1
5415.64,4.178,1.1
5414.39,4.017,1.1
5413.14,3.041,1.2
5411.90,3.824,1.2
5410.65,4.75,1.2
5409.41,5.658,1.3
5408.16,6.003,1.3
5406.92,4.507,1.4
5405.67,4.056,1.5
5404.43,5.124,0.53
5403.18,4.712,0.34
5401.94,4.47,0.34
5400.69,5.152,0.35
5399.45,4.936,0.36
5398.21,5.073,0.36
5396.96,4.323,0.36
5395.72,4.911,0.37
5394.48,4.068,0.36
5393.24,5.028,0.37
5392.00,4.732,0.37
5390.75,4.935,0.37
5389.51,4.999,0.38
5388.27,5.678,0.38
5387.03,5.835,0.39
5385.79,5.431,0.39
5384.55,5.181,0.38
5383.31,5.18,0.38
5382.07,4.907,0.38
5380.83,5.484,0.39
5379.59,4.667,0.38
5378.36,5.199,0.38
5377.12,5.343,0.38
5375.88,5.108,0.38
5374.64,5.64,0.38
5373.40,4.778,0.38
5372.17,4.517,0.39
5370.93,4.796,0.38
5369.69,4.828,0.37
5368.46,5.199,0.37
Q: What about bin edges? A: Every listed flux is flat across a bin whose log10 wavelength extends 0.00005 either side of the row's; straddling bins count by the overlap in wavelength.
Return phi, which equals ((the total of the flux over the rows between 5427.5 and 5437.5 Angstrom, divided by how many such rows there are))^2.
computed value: 19.0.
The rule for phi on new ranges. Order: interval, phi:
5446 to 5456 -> 24.2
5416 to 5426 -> 28.5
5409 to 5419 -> 23.5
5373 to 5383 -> 26.4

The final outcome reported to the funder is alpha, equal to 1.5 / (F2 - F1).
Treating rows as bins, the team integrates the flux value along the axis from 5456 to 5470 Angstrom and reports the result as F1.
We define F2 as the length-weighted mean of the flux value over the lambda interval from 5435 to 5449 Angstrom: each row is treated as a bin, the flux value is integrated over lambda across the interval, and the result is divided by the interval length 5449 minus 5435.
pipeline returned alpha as -0.024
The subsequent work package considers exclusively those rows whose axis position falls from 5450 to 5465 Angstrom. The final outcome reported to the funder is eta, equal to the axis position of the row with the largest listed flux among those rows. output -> 5459.46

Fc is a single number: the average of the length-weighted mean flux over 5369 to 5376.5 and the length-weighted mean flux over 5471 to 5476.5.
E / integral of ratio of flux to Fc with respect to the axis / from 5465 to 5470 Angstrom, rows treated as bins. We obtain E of 4.78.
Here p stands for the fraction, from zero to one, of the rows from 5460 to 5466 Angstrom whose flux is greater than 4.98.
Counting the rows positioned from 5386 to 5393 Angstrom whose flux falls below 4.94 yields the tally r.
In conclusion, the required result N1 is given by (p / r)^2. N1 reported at 0.010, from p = 0.2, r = 2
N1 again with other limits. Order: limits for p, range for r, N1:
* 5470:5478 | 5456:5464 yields 0.028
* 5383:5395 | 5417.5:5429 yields 0.020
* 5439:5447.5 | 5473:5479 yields 0.020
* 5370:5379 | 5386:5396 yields 0.020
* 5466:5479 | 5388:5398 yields 0.006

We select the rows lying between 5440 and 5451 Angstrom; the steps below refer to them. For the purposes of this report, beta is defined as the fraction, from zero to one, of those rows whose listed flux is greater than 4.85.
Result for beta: 0.67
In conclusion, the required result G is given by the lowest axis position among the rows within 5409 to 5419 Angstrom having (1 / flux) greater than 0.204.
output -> 5410.65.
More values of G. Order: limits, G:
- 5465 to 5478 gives 5465.75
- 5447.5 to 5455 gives 5451.92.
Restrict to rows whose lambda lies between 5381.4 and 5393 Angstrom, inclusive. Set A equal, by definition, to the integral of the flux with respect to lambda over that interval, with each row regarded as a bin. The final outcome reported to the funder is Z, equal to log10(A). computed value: 1.781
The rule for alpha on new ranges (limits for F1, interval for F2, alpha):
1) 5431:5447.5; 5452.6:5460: -0.021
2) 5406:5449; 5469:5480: -0.007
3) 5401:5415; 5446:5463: -0.025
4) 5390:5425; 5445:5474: -0.009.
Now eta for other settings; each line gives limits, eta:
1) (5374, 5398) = 5387.03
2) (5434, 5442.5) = 5441.89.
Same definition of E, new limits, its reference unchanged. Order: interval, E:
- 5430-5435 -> 4.40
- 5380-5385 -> 5.19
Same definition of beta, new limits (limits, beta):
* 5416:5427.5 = 0.67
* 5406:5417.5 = 0.33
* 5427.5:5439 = 0.11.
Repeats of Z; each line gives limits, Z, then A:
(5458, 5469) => 1.731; 53.8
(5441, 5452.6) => 1.763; 57.9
